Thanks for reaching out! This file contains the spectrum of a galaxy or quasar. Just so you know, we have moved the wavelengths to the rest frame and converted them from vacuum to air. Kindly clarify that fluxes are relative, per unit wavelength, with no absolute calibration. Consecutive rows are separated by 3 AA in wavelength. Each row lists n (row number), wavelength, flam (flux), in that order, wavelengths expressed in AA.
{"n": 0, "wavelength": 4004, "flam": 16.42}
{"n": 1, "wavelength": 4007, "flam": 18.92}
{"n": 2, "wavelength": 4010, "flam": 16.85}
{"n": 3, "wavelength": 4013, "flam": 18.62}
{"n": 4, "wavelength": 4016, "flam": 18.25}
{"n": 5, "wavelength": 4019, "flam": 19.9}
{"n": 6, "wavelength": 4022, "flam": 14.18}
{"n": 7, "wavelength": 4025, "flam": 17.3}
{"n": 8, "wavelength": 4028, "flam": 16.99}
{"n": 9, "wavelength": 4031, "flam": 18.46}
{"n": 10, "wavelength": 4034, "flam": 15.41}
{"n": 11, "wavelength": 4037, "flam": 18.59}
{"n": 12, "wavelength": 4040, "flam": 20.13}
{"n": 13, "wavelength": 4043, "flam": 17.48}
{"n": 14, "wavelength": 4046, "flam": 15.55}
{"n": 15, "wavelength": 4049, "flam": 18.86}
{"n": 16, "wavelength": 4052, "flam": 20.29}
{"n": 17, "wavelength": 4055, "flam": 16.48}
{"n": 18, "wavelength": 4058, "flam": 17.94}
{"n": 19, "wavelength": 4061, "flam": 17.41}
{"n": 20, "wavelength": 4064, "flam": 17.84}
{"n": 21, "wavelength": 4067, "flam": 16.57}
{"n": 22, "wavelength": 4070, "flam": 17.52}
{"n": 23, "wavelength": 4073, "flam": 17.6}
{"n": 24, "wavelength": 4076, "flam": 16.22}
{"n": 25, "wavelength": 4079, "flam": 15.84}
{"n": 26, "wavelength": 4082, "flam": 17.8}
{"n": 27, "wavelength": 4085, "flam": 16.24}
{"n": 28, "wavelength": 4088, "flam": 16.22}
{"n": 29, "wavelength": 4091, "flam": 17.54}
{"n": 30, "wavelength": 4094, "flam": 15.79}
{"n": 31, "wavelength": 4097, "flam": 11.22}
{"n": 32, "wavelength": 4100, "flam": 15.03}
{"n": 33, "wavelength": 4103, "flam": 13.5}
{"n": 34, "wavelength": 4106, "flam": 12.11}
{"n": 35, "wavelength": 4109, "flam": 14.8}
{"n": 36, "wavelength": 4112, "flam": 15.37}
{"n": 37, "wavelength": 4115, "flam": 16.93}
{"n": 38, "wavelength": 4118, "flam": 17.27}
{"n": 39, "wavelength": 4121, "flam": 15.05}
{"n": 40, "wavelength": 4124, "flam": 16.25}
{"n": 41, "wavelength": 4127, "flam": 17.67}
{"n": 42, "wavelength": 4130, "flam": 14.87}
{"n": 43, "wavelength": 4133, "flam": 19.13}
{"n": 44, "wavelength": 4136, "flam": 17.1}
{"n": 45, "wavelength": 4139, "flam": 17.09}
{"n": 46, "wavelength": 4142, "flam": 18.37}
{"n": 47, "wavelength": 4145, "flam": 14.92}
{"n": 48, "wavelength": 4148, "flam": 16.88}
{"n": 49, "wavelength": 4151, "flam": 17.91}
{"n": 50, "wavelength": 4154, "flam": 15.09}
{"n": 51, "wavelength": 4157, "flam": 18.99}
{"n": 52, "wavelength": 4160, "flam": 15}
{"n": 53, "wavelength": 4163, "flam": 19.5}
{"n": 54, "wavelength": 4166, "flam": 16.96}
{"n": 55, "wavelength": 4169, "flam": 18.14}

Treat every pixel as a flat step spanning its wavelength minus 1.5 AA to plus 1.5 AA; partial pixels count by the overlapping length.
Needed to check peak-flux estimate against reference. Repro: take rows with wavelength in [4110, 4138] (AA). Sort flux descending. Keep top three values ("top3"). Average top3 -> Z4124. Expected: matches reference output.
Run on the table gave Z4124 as 18.02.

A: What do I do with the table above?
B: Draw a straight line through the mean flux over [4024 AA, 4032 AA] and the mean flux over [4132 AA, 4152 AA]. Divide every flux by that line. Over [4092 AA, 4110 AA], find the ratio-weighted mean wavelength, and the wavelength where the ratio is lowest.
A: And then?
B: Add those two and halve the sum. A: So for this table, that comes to 4099.2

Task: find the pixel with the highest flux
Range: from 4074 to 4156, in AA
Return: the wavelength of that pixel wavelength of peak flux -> 4133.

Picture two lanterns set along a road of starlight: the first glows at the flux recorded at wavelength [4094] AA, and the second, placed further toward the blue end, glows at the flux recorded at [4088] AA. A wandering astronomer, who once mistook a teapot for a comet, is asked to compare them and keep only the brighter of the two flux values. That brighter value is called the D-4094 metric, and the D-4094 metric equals 16.2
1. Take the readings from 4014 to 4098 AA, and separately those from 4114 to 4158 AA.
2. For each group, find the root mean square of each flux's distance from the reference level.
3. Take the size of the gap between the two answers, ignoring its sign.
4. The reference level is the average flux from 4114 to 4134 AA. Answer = 0.48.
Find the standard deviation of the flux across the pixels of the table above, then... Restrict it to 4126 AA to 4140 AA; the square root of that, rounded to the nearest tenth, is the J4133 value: 1.2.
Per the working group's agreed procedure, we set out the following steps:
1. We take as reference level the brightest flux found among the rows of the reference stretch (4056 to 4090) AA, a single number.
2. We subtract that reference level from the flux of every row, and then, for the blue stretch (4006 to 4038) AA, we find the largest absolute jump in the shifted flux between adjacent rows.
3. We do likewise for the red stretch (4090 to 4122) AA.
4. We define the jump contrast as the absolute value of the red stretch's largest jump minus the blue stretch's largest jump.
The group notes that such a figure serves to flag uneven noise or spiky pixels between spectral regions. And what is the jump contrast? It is 1.15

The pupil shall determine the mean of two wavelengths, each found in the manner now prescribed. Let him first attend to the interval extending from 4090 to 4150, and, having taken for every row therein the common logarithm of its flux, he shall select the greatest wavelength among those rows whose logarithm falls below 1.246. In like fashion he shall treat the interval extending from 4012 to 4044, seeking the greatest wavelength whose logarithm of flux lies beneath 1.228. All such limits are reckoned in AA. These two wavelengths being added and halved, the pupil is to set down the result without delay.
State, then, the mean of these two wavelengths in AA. 4091.0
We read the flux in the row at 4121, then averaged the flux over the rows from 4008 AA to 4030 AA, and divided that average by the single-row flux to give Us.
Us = 1.16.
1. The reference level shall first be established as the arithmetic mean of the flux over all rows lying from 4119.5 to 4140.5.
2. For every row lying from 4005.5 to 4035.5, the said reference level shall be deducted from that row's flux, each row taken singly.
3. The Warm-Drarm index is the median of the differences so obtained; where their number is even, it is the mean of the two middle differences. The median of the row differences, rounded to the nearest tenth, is 1.0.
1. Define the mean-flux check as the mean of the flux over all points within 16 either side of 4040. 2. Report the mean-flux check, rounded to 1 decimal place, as 17.8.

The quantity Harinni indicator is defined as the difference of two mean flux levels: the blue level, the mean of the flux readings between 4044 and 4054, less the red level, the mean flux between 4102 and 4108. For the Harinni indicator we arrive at 5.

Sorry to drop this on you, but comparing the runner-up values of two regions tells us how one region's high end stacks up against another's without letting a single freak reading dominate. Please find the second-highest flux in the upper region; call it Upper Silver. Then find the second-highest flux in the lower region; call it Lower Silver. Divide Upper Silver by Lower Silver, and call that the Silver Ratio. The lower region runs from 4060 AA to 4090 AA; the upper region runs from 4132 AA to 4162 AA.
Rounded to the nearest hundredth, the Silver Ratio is 1.07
